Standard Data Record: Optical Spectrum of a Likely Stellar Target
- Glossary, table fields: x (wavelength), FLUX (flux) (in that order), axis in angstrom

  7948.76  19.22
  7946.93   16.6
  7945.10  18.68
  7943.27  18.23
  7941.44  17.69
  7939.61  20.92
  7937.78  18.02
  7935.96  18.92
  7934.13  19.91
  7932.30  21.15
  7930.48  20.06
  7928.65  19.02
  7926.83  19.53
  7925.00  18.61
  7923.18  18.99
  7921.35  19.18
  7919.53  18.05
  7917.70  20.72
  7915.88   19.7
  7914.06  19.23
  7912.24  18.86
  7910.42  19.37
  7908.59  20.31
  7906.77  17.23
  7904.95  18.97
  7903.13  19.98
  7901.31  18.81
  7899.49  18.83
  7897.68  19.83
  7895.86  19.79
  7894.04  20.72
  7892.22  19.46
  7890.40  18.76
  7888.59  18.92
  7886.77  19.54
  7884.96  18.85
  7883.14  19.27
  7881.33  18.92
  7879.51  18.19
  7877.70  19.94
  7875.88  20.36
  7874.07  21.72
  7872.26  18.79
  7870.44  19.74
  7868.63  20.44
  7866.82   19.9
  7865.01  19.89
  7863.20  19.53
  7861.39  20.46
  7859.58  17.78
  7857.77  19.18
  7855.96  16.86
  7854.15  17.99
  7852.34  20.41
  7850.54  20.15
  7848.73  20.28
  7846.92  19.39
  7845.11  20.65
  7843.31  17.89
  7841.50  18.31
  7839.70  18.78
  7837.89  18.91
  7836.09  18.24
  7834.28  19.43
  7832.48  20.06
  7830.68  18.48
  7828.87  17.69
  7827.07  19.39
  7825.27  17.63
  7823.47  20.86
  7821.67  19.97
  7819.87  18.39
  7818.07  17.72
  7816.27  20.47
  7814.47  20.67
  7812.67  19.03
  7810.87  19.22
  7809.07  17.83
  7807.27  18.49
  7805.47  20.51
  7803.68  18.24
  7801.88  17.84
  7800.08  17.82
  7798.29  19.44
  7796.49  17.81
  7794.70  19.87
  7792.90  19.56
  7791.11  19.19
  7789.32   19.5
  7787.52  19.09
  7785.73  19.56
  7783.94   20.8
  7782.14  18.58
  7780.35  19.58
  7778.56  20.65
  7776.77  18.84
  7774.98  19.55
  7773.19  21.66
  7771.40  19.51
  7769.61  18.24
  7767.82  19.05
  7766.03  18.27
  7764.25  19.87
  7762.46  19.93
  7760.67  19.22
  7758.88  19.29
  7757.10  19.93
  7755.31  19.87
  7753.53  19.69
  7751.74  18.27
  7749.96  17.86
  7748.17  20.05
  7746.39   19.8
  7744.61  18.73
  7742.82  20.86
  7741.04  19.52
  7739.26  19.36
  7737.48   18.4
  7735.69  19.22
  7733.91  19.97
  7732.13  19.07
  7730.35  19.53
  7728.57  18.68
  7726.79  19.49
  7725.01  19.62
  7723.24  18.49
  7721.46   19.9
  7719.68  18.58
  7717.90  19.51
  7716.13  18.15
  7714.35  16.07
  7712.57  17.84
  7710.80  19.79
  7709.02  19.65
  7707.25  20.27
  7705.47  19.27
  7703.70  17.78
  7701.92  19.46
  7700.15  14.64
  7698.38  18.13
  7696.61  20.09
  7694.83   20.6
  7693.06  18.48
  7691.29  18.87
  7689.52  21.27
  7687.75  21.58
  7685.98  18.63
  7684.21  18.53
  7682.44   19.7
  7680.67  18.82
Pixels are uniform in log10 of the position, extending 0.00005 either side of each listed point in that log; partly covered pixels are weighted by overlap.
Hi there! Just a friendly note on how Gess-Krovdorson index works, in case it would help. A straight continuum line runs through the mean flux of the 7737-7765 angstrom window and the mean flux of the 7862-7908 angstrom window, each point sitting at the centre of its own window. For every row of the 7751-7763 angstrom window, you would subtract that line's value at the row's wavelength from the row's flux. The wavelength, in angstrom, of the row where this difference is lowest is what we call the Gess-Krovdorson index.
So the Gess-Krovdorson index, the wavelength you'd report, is 7751.74 angstrom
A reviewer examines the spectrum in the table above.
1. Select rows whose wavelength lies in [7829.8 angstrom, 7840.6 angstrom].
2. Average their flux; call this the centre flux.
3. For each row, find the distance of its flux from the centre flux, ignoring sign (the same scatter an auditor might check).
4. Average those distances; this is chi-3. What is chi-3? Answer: 0.5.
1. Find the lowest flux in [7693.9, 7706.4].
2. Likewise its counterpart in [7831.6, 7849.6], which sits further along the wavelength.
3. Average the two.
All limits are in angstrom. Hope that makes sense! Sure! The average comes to 16.3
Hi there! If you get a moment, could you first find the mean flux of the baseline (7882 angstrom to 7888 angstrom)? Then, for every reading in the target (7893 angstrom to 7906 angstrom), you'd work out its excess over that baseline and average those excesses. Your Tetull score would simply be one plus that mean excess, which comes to 1.3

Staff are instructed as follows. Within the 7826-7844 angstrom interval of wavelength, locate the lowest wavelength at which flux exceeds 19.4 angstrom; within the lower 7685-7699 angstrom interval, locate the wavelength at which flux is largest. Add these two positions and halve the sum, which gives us 7760.1 angstrom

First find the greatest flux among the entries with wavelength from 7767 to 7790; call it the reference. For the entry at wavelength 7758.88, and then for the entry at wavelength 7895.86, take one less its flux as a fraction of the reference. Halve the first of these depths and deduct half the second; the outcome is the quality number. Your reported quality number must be 0.012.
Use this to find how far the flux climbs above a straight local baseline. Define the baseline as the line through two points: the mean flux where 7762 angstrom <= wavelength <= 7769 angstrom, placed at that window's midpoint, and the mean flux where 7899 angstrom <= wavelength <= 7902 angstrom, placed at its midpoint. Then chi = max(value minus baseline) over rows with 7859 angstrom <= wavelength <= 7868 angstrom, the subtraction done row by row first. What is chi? 1.5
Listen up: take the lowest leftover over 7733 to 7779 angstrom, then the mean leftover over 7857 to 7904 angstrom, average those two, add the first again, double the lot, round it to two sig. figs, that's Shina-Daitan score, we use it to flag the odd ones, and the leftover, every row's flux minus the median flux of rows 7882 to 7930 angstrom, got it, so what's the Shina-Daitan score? -3.7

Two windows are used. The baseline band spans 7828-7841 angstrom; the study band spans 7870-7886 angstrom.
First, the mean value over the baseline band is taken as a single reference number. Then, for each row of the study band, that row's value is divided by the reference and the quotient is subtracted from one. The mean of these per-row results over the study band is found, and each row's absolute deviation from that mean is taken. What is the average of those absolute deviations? 0.04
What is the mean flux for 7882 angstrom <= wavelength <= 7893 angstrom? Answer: 19.1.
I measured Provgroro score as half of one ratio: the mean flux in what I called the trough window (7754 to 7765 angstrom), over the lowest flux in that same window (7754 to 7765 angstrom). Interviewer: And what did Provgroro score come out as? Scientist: 0.512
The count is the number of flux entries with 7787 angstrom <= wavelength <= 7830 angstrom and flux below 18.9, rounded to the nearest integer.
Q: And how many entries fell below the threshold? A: 10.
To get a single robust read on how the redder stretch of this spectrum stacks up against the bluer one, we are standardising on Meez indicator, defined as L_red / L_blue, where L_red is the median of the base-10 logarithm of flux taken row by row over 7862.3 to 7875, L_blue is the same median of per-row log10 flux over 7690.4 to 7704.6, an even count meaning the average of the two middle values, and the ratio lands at 1.02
